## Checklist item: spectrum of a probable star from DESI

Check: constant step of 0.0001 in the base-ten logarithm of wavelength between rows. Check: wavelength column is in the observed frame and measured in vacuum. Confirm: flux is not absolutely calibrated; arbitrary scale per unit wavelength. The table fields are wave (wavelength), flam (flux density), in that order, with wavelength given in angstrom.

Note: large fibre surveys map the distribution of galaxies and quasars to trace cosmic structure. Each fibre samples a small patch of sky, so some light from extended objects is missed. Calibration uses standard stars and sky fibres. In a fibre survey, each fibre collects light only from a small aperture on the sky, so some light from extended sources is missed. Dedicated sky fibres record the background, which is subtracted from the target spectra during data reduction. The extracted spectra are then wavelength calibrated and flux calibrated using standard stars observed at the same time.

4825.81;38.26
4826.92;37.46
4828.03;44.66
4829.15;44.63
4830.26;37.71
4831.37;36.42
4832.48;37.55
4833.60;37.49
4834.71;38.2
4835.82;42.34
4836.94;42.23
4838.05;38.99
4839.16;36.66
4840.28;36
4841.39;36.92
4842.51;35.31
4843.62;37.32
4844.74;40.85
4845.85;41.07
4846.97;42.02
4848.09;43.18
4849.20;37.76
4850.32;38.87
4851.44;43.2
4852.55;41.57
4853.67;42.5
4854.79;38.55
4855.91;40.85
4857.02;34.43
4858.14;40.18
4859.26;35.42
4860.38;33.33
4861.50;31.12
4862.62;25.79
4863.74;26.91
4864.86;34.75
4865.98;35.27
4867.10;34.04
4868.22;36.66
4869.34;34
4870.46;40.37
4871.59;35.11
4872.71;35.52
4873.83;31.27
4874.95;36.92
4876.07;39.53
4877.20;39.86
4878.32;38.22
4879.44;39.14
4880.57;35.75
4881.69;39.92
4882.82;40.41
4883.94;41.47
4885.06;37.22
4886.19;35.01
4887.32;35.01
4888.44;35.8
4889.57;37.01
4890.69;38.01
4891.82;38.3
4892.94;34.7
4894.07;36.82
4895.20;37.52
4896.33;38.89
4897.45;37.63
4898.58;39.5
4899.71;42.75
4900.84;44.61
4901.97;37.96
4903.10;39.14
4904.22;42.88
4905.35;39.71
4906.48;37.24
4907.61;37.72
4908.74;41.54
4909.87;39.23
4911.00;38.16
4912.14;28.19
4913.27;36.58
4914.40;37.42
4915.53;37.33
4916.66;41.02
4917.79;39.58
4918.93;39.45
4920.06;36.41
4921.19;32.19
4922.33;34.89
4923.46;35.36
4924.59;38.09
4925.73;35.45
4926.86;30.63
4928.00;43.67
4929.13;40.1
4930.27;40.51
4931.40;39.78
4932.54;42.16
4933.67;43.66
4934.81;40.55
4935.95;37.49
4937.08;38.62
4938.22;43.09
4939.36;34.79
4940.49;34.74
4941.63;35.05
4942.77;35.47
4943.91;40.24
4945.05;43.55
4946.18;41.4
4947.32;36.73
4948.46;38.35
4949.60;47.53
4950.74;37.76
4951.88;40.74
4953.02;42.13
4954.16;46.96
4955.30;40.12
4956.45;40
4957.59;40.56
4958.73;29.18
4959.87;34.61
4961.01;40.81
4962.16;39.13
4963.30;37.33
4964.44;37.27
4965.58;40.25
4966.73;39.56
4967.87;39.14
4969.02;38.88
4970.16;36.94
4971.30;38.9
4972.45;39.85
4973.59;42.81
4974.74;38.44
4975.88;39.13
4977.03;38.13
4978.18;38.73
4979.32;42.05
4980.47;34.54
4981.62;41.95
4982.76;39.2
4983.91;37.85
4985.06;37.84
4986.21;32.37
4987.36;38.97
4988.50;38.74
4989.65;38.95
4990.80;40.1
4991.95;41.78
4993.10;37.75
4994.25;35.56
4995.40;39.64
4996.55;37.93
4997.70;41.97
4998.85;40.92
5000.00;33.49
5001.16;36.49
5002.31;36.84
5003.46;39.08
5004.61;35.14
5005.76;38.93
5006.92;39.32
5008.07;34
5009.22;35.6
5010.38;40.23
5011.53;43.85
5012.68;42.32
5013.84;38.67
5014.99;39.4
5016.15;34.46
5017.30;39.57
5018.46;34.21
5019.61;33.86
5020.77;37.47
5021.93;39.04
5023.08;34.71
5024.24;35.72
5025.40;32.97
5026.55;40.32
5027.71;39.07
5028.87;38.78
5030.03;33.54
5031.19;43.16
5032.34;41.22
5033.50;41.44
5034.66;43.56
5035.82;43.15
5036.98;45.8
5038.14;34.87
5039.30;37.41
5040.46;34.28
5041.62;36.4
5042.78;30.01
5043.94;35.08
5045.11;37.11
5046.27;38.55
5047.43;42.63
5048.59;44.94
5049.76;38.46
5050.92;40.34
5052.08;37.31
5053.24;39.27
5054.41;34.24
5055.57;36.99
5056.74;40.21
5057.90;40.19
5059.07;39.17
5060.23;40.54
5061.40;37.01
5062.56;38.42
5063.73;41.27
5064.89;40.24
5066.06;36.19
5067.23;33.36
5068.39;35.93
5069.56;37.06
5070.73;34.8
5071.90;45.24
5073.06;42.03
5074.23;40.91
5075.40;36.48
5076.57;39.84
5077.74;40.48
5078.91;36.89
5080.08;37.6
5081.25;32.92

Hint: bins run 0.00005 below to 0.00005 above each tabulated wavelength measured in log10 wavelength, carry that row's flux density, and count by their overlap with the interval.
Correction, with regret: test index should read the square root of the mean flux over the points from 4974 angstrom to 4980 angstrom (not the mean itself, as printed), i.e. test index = 6.27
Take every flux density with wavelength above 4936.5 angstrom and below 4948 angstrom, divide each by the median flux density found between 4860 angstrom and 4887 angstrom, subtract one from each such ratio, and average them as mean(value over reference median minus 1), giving 0.077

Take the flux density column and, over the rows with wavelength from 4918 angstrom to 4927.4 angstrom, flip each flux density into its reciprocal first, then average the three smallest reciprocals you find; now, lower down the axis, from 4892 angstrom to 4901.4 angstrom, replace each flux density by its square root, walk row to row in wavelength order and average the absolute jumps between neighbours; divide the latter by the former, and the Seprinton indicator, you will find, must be 5.4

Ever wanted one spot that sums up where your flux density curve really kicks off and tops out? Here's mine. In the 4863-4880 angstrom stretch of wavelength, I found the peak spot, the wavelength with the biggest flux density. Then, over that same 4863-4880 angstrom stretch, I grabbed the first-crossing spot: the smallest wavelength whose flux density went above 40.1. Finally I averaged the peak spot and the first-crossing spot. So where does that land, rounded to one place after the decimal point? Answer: 4870.5 angstrom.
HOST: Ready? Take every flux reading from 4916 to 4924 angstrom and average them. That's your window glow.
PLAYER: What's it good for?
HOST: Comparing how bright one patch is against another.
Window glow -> 37.0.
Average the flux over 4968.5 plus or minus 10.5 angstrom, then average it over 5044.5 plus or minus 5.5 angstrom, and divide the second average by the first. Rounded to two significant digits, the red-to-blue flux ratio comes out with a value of 0.98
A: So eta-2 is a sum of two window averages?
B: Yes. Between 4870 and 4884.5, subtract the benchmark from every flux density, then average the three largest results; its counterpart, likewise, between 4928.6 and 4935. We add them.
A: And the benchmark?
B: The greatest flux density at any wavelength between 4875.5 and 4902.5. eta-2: -6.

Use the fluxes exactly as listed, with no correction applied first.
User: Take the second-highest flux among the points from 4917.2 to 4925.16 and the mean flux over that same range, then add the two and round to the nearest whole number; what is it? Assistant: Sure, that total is 76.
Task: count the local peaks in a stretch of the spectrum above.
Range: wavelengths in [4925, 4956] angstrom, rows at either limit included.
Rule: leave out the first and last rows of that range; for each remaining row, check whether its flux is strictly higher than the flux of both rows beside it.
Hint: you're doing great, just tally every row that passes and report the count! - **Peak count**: 7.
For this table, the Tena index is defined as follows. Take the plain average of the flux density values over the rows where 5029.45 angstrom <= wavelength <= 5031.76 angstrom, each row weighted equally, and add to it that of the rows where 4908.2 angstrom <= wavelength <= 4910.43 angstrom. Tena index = 78.7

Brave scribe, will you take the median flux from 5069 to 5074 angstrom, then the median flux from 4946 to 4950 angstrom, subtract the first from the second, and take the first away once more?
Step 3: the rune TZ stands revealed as -39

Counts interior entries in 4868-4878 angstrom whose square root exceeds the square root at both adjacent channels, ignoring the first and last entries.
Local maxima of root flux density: 2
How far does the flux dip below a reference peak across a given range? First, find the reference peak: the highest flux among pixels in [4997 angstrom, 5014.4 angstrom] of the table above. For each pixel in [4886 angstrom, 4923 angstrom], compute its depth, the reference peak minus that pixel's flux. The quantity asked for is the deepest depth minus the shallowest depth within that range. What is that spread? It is 16.4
